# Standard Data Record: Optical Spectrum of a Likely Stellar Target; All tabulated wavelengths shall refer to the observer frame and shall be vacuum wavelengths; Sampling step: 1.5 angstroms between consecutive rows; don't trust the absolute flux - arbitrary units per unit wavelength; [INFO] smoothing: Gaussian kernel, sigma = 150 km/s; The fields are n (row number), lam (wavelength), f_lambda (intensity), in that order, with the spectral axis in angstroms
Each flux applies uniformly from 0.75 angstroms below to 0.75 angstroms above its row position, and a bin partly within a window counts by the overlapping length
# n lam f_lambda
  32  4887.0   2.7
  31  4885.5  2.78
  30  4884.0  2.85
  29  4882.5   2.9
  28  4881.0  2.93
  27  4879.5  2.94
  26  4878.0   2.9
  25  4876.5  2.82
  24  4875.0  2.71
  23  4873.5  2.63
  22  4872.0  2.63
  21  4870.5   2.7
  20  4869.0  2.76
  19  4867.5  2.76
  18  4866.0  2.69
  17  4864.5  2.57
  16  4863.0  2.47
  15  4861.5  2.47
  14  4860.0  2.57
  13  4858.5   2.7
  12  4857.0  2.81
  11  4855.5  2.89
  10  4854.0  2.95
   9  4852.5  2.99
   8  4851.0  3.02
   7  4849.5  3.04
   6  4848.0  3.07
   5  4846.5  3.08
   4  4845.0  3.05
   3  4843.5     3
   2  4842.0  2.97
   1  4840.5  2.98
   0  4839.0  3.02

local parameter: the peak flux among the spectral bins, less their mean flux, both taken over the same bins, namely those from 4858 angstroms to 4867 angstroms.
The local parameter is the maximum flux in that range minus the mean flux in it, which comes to 0.12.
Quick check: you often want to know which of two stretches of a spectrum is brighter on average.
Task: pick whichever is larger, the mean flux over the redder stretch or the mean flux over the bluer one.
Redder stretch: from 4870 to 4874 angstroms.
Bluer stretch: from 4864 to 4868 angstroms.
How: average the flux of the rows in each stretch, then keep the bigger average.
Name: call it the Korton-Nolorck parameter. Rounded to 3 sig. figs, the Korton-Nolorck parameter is 2.67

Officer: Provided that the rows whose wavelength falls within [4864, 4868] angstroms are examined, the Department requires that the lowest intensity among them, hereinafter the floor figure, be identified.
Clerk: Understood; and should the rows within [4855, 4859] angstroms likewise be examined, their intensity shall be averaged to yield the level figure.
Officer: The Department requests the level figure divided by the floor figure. 1.09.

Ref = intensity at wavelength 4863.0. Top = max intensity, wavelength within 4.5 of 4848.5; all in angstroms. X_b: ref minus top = -0.6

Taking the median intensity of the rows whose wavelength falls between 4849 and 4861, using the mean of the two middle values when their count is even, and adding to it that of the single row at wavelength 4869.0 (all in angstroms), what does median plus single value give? 5.68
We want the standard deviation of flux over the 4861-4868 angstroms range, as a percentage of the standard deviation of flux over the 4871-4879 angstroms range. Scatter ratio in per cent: 109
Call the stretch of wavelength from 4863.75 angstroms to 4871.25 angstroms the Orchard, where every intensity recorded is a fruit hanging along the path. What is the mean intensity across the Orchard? 2.70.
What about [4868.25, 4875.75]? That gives 2.69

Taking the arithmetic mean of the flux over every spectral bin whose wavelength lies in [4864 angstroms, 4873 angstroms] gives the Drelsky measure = 2.7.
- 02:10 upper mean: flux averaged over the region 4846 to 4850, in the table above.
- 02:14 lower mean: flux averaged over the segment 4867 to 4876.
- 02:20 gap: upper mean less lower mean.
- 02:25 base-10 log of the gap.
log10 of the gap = -0.44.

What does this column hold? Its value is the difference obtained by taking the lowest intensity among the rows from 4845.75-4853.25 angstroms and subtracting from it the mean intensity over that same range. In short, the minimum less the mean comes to -0.05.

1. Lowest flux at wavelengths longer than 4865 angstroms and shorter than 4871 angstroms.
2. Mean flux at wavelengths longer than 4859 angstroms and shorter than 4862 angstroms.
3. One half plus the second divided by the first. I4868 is 1.44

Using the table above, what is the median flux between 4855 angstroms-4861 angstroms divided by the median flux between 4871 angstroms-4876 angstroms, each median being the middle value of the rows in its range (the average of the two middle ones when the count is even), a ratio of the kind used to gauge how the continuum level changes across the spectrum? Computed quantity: 1.05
